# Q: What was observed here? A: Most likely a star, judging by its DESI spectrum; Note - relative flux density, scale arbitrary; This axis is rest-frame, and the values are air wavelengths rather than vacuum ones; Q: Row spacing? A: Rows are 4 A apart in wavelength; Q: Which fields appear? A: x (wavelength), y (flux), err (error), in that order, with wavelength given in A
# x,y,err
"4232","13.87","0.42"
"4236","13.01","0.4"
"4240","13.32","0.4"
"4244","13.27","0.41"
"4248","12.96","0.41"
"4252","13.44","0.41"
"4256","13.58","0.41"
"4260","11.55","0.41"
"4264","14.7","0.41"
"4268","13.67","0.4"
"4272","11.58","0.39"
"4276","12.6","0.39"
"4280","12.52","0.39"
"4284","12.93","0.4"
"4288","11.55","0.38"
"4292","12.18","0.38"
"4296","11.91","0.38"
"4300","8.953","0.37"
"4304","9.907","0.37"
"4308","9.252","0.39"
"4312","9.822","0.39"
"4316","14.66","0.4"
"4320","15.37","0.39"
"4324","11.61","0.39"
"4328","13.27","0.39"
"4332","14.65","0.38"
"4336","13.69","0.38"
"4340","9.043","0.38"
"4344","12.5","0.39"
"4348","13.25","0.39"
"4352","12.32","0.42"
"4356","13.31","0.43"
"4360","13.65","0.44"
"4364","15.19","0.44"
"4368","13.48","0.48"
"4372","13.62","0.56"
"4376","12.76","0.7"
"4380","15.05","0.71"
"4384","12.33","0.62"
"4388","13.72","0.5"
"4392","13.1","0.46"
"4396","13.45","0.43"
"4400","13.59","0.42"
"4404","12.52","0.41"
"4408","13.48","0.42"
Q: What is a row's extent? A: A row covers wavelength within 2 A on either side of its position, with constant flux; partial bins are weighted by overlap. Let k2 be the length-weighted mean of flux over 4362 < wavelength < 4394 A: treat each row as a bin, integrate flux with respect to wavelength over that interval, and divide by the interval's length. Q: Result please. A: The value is 13.7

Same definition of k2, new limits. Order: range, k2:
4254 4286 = 12.9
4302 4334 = 12.3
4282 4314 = 10.8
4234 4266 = 13.2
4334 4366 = 12.9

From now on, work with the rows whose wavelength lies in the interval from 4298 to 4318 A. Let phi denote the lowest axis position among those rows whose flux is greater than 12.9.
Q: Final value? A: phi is 4316 A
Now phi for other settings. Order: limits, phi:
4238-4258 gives 4240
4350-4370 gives 4356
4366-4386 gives 4368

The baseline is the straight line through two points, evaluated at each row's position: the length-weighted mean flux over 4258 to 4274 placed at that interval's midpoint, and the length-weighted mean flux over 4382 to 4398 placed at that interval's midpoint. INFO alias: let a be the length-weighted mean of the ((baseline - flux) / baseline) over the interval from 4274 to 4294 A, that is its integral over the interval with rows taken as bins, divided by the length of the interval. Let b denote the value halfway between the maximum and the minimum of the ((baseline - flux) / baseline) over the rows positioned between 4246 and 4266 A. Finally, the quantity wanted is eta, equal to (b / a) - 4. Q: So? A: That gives -4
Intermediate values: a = 0.043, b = -0.02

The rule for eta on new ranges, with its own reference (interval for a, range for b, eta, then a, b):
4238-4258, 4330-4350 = -6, -0.037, 0.09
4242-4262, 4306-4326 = -10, -0.009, 0.05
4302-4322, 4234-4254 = -4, 0.091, -0.03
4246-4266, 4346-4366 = -2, -0.031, -0.05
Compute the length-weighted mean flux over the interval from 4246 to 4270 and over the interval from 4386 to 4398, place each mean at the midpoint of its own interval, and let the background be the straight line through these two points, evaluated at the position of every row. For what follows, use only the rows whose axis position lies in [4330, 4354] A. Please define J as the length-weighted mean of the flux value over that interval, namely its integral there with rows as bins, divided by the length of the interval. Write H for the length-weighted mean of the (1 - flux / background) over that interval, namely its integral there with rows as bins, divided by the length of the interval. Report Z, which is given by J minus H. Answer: 12.5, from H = 0.06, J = 12.6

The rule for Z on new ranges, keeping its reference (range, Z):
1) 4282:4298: 12.1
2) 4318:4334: 13.8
